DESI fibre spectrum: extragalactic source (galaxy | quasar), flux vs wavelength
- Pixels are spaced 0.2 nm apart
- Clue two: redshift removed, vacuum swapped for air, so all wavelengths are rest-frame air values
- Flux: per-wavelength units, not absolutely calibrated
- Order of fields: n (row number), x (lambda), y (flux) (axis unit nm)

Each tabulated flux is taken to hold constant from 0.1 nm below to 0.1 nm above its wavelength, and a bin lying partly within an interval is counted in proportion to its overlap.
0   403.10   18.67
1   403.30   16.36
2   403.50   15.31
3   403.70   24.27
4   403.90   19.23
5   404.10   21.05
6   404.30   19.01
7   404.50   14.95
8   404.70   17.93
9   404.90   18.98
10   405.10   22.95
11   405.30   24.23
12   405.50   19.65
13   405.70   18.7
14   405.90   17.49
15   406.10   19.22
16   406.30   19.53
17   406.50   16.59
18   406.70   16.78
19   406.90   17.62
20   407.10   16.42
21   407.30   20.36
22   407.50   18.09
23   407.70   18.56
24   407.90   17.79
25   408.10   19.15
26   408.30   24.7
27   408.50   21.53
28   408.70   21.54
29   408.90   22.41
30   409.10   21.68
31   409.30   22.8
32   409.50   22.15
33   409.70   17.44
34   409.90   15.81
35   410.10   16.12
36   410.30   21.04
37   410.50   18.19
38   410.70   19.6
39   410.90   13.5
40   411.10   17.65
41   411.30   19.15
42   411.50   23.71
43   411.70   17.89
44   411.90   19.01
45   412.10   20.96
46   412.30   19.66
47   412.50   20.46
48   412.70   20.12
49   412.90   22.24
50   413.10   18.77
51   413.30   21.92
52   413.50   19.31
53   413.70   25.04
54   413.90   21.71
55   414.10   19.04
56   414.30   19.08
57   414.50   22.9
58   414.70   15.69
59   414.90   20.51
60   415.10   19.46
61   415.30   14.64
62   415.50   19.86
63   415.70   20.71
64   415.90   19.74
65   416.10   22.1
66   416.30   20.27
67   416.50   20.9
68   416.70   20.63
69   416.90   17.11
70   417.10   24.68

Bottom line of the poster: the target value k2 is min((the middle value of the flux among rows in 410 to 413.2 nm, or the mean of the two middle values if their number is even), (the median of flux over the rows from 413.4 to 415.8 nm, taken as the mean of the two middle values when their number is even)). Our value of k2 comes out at 19.4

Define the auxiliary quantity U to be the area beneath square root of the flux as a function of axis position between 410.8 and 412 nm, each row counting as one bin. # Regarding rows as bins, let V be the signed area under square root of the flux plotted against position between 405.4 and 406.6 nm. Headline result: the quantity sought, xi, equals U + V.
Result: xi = 10.31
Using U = 5.1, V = 5.16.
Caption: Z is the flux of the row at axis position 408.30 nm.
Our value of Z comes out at 24.7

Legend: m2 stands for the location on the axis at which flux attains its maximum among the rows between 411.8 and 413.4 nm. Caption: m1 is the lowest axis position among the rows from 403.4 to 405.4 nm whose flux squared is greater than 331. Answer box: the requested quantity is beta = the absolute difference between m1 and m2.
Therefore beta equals 9.20 nm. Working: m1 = 403.70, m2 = 412.90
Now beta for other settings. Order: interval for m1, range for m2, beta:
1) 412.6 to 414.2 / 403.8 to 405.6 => 7.40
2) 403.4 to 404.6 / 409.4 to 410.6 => 5.80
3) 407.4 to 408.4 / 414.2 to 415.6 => 6.80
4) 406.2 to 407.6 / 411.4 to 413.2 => 5.20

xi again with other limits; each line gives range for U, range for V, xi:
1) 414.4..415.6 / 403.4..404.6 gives 10.40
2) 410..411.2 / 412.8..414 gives 10.59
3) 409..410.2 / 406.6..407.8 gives 10.34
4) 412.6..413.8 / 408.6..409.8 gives 11.06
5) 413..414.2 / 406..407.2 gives 10.53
